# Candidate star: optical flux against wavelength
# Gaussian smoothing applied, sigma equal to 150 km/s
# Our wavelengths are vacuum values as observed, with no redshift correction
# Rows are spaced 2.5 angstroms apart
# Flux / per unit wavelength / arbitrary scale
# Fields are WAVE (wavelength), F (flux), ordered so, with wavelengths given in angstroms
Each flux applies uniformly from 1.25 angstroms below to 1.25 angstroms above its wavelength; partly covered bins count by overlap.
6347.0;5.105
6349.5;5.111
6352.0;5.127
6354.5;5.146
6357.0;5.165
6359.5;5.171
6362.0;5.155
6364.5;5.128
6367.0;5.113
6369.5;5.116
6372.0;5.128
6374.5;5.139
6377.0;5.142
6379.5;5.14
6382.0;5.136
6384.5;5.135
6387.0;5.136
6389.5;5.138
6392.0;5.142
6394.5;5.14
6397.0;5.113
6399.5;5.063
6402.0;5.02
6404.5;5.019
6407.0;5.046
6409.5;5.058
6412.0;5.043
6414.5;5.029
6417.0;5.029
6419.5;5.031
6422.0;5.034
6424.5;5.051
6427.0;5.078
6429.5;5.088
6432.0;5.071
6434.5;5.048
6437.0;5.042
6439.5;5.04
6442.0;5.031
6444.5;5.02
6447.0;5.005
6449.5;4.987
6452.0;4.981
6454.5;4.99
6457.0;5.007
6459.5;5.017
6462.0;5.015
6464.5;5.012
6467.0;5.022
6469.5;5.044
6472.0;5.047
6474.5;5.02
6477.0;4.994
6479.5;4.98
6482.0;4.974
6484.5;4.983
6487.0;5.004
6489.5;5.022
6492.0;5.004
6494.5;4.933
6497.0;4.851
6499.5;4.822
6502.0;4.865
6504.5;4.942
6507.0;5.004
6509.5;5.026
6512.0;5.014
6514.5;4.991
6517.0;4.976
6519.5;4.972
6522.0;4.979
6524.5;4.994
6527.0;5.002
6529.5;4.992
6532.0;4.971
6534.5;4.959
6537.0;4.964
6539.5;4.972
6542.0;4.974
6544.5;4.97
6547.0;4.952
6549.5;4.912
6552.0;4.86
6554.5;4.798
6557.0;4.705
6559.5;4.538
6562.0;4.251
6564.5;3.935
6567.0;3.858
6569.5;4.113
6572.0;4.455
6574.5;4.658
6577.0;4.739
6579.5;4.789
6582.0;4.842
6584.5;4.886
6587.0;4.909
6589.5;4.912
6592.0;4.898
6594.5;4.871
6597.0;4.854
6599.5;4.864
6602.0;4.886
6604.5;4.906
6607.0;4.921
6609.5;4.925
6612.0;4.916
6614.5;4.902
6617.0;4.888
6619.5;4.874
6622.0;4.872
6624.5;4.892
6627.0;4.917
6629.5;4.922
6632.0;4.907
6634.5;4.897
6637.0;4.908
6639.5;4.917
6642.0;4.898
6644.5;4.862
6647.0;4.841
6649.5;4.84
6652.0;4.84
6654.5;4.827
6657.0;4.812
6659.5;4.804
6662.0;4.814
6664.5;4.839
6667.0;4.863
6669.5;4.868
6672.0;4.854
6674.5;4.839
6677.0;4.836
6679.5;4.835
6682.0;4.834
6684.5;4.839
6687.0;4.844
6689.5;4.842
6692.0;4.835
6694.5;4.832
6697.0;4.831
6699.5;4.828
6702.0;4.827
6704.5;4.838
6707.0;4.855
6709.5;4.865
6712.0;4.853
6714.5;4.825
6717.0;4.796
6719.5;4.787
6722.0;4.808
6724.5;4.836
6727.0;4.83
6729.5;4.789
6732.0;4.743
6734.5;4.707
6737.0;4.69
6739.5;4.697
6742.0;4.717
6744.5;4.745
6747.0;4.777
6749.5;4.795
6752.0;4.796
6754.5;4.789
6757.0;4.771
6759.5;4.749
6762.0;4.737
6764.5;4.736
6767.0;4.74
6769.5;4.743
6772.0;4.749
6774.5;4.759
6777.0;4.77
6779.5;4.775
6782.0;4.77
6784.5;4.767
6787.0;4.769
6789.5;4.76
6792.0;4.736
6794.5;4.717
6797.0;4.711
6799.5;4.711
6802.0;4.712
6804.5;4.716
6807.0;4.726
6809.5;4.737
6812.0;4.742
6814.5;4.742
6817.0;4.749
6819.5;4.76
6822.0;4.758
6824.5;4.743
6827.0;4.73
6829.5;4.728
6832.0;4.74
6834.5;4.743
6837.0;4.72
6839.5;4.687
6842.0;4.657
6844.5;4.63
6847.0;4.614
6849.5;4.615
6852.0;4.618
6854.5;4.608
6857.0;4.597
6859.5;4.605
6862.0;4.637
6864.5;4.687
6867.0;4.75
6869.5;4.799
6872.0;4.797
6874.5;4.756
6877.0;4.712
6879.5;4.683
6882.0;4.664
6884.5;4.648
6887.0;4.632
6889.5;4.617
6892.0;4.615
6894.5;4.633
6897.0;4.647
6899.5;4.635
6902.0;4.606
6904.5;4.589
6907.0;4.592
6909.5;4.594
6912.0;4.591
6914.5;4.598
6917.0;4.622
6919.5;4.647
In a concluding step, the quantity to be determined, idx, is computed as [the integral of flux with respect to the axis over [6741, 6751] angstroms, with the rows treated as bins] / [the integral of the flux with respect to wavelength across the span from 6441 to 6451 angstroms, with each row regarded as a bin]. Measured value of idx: 0.95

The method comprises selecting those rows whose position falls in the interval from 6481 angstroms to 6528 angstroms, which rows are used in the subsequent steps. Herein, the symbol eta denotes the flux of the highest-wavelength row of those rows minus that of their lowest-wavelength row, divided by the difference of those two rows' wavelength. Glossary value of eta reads 0.0006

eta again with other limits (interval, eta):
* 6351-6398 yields -0.0003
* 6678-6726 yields 0.0000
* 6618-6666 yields -0.0008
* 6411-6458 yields -0.0008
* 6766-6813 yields 0.0000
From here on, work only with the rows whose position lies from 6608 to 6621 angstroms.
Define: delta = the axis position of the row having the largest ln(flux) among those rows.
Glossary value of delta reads 6609.5 angstroms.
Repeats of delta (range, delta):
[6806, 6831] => 6819.5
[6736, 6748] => 6747.0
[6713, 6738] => 6724.5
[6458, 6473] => 6472.0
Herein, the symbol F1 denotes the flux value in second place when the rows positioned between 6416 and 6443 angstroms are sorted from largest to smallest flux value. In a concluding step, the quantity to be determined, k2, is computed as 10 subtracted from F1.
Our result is -4.92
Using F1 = 5.078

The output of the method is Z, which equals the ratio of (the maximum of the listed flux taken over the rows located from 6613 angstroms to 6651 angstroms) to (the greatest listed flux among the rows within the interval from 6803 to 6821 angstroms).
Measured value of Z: 1.03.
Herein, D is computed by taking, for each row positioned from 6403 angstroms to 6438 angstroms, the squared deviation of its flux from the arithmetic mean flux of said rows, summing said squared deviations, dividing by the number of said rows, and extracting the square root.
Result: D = 0.019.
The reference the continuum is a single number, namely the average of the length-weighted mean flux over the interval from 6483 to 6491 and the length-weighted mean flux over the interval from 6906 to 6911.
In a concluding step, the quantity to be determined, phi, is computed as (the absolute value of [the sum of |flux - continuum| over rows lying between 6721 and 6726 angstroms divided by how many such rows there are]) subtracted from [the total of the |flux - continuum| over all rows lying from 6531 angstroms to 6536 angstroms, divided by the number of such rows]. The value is 0.14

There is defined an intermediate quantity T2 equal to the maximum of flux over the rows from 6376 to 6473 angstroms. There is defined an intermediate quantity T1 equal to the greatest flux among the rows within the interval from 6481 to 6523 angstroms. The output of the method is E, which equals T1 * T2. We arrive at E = 25.8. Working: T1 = 5.026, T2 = 5.142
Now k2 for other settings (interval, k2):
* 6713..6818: -5.17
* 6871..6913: -5.24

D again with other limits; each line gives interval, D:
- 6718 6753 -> 0.047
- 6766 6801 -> 0.022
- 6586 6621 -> 0.021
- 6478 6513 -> 0.065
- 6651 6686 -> 0.018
